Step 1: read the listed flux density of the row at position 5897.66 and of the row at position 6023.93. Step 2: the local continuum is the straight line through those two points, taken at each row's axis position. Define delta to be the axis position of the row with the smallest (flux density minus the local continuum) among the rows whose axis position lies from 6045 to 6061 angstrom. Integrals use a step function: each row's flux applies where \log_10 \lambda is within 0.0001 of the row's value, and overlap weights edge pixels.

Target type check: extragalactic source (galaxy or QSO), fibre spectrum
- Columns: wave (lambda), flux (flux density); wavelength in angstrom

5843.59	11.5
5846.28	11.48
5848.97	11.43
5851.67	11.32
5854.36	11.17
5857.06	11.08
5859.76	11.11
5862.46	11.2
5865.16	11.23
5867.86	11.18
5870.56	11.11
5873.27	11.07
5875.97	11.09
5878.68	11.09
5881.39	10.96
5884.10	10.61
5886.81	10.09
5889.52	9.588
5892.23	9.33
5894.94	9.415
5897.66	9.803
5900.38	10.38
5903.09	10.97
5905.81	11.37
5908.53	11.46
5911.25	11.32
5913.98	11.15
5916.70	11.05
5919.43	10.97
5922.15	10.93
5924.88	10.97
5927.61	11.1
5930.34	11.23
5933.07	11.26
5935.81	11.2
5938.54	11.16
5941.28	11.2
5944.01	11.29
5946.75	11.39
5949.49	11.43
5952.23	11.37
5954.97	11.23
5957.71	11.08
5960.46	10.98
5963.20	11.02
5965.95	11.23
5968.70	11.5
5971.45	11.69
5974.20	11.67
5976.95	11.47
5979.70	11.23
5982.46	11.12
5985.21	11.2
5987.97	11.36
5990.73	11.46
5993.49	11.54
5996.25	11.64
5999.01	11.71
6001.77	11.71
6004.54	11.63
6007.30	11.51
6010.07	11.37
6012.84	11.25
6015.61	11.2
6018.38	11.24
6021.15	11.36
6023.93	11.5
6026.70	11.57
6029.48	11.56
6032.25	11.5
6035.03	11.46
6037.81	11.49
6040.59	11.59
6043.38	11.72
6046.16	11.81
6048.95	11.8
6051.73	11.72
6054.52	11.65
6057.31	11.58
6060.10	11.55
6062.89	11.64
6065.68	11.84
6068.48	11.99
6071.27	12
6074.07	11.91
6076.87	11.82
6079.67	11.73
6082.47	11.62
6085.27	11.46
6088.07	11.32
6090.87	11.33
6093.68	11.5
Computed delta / 6060.10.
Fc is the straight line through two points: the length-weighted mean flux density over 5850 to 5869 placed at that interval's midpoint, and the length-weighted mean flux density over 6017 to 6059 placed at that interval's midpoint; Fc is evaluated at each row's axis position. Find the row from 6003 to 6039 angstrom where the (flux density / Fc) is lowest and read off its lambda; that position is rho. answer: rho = 6015.61 angstrom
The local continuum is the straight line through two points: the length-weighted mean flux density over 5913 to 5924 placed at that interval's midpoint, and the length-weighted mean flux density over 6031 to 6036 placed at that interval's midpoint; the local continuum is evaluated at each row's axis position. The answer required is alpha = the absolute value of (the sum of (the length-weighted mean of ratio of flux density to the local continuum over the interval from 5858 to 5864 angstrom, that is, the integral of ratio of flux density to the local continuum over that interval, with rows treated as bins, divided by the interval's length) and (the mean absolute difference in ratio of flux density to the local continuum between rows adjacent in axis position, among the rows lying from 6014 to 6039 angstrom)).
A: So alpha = 1.04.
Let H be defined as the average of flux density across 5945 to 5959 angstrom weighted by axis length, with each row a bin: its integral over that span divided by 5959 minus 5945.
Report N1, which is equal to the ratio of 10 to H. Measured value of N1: 0.88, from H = 11.3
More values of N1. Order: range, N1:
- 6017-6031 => 0.87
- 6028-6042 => 0.87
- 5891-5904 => 1.00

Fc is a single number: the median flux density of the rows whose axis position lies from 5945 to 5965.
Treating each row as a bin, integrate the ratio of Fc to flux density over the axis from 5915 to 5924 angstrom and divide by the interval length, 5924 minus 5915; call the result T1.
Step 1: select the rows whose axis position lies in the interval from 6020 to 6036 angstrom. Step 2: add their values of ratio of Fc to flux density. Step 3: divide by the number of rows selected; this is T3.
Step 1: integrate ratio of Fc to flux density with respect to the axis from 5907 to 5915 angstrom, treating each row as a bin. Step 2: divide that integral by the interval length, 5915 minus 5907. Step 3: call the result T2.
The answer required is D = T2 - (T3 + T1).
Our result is -1.01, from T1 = 1.02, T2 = 0.99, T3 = 0.98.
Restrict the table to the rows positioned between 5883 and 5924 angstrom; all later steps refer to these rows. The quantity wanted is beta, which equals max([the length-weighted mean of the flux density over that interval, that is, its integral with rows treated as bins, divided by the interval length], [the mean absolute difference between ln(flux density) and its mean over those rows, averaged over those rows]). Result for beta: 10.6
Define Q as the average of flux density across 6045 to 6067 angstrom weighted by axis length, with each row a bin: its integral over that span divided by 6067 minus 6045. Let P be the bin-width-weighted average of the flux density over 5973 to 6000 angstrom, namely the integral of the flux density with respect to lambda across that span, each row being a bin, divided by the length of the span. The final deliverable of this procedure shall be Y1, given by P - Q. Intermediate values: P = 11.4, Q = 11.70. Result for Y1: -0.26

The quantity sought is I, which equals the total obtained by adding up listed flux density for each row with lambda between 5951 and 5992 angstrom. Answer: 170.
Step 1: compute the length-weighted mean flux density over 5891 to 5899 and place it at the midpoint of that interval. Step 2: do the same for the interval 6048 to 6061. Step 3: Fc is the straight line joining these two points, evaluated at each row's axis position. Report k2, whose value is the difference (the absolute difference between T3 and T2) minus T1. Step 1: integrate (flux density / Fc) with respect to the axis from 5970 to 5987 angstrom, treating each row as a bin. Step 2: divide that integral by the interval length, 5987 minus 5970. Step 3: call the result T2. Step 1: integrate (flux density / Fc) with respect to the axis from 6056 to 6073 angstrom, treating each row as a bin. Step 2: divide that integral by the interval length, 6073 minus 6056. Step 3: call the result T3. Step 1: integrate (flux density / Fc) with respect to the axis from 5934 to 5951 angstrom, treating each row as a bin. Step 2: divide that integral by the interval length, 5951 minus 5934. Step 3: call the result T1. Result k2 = -1.04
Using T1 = 1.11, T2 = 1.07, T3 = 1.00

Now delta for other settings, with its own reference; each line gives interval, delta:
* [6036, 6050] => 6037.81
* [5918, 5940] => 5922.15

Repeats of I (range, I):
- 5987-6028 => 172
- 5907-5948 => 168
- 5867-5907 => 158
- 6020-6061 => 174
